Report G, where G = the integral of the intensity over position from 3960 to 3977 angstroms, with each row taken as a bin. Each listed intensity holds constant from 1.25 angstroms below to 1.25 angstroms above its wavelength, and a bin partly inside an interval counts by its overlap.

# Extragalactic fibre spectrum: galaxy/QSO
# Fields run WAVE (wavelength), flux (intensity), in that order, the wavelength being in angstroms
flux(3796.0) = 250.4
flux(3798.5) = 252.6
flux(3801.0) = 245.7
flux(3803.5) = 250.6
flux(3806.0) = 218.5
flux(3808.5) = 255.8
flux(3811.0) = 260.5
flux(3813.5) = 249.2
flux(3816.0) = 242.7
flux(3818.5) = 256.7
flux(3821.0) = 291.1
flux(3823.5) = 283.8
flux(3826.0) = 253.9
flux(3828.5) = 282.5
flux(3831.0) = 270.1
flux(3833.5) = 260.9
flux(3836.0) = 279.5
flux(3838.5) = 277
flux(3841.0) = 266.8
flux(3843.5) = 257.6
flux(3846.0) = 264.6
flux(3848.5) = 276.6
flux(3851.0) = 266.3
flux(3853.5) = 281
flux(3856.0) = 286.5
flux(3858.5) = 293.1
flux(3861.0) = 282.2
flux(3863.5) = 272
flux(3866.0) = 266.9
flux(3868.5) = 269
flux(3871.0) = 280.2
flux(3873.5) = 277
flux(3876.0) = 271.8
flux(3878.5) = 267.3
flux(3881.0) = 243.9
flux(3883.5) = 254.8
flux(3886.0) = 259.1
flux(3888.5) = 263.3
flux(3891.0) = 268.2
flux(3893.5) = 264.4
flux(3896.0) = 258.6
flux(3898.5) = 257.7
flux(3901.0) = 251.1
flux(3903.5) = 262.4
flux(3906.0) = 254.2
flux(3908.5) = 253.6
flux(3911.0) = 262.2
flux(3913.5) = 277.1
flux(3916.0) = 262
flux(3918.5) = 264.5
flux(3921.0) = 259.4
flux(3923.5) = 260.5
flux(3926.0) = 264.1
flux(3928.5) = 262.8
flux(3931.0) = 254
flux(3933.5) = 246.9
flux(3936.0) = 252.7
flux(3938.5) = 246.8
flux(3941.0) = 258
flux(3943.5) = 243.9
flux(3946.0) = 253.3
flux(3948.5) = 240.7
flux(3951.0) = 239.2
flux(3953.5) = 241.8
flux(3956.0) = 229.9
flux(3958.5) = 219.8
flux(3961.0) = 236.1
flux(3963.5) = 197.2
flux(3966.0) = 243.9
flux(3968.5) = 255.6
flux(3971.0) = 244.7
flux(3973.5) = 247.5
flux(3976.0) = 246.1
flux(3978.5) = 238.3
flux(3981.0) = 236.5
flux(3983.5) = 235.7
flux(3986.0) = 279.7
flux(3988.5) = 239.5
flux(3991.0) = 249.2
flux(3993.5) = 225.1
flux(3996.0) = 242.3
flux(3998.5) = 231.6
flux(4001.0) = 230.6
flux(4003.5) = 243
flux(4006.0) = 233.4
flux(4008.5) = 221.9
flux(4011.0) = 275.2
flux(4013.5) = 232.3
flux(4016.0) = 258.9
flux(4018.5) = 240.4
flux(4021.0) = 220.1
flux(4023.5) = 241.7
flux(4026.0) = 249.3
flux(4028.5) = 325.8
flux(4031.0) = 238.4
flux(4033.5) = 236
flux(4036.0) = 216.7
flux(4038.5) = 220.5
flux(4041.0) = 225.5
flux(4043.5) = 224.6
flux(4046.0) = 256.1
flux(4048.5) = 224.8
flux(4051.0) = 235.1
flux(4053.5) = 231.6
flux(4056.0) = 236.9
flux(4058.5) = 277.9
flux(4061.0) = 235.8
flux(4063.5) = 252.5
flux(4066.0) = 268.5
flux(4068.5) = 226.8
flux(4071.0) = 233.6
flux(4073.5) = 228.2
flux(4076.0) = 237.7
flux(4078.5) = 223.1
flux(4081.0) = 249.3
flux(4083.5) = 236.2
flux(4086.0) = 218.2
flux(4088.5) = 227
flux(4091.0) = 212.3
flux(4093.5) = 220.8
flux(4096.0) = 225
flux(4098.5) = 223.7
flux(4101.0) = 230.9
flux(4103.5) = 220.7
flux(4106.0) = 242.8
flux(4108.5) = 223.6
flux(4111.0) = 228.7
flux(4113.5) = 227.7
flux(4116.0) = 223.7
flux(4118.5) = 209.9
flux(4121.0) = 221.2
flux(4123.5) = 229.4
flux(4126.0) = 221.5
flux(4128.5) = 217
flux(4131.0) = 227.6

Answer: 4057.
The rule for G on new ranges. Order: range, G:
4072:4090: 4161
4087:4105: 4016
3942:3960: 4295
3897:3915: 4676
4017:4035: 4498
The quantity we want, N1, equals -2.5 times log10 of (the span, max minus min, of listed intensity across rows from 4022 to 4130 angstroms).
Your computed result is -5.2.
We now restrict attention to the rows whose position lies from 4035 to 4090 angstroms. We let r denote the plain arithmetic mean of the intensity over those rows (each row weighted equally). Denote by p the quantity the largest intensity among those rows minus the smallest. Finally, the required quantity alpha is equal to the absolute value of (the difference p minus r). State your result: 175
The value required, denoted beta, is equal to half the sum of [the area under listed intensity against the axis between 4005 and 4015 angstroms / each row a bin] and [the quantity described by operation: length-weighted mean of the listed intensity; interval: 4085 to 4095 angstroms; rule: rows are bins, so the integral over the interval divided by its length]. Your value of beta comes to 1317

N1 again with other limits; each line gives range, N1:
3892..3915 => -3.5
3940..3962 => -4.0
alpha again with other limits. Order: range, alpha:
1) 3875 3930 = 228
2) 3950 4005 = 156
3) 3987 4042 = 132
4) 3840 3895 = 220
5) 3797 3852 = 189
